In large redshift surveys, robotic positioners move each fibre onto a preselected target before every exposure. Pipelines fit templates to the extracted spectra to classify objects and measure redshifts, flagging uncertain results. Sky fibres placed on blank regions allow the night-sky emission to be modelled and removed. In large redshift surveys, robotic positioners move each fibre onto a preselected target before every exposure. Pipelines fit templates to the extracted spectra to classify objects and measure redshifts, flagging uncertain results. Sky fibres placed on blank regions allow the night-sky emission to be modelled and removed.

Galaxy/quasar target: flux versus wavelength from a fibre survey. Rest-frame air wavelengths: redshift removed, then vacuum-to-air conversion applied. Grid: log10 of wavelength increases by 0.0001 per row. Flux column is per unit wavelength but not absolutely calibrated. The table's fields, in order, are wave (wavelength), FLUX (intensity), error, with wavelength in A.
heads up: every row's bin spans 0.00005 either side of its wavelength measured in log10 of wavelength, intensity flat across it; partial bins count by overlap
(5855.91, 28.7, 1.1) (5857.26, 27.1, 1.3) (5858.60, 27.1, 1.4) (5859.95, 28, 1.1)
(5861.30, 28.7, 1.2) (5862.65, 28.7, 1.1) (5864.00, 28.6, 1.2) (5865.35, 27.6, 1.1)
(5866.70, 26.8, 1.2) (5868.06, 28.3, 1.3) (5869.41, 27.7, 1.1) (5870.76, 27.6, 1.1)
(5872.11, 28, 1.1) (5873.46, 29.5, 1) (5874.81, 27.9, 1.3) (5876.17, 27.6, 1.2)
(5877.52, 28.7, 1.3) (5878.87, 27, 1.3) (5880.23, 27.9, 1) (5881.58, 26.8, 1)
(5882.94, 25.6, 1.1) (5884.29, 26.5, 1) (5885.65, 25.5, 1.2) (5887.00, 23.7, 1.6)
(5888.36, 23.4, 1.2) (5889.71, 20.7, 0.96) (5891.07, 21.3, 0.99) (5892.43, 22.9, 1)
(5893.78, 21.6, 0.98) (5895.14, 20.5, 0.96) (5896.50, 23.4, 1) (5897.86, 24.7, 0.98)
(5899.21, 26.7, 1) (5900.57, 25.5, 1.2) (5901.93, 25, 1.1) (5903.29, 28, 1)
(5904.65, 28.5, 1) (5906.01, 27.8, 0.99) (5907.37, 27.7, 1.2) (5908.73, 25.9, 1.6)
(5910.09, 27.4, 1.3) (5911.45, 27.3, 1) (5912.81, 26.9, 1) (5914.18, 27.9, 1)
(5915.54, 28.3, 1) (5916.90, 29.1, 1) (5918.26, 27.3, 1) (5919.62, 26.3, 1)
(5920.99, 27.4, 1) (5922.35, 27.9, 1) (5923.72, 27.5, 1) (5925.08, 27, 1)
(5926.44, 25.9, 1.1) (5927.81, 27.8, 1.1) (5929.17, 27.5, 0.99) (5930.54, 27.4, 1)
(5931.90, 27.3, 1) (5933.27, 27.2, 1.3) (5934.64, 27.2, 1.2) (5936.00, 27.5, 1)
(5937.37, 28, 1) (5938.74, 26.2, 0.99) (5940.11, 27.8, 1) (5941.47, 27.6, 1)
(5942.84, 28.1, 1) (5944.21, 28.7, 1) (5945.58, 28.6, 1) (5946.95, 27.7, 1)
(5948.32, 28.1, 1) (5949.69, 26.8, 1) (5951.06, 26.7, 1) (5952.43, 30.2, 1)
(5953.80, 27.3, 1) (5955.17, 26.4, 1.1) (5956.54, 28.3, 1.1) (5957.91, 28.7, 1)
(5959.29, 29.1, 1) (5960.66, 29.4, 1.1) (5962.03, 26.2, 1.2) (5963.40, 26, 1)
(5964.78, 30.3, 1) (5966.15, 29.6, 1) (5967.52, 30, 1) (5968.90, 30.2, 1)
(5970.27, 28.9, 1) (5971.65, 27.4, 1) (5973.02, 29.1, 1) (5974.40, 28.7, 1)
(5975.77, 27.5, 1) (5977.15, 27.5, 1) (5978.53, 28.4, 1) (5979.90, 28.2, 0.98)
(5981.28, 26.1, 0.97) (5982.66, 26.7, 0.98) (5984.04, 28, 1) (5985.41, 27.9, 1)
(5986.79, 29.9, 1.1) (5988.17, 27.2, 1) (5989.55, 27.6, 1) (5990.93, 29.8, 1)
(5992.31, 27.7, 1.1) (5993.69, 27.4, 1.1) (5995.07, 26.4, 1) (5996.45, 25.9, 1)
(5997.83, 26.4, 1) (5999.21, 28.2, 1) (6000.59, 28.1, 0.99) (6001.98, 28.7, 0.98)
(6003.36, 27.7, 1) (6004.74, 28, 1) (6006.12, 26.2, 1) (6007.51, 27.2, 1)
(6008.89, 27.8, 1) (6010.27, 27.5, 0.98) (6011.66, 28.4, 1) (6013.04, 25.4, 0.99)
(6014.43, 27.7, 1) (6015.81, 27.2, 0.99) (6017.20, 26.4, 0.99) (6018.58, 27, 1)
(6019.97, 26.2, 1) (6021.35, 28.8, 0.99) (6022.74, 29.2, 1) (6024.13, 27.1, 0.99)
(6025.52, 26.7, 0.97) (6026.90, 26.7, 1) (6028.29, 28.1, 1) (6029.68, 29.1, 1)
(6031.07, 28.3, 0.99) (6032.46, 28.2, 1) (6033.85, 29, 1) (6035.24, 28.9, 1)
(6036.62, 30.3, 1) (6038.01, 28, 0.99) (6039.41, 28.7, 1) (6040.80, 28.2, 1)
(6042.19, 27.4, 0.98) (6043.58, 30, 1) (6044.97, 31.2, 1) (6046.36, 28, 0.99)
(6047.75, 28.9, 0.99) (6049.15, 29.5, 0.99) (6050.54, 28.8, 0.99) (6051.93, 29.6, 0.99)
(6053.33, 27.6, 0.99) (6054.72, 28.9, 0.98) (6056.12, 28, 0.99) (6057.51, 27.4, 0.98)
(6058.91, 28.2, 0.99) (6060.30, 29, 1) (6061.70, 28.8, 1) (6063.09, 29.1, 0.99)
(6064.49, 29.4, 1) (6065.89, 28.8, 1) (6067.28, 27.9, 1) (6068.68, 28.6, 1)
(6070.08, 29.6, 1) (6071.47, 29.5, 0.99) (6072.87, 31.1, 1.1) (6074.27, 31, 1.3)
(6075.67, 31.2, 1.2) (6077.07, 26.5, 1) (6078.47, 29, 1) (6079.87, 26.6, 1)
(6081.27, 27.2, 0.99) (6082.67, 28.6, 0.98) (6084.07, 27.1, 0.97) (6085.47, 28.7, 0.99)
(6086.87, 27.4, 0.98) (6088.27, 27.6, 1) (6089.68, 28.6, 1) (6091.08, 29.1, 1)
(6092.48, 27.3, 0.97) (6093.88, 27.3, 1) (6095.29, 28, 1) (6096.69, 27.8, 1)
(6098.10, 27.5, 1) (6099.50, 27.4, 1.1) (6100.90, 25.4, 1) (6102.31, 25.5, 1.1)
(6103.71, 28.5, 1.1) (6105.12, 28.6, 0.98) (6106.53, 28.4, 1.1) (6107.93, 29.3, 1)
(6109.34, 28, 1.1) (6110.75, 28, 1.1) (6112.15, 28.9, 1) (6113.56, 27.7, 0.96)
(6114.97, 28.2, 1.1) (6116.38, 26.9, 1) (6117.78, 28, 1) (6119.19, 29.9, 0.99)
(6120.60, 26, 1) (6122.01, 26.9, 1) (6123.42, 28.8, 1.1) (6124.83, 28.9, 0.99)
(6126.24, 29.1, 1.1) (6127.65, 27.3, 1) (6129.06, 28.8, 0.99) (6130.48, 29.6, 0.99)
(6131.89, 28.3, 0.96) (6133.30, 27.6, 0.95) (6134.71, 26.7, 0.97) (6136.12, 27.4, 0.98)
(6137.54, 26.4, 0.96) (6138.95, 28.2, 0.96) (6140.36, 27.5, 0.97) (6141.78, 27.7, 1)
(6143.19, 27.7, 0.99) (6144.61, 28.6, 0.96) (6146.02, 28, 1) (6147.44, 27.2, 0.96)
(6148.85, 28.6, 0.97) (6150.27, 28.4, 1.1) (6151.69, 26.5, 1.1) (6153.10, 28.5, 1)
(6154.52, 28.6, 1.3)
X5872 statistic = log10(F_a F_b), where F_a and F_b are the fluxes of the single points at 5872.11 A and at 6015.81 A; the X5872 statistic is 2.88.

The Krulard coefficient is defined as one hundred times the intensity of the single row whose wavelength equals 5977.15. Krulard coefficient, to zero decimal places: 2750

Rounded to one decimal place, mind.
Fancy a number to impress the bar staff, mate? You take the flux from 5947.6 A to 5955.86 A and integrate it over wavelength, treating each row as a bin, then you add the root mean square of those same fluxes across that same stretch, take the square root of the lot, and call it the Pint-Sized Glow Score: 16.0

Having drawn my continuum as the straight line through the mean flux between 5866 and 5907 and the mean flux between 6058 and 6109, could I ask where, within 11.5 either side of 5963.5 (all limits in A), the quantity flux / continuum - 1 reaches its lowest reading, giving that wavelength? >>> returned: 5963.40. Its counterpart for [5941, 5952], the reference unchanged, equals 5951.06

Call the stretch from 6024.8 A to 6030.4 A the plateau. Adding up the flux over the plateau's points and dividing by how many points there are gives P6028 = 27.6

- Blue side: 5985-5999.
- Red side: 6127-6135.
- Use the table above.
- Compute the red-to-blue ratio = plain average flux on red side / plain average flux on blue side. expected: 1.02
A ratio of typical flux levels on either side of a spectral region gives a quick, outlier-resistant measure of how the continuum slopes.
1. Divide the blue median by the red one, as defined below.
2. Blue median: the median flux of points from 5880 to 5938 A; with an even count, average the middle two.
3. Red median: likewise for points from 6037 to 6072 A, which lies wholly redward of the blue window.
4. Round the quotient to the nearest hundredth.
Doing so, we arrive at 0.94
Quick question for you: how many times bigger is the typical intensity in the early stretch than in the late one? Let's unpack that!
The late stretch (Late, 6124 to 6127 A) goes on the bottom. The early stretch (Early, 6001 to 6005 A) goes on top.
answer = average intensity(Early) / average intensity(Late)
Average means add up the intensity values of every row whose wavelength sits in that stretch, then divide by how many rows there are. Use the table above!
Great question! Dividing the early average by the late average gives 0.97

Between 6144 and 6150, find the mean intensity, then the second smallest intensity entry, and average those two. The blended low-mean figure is 28.1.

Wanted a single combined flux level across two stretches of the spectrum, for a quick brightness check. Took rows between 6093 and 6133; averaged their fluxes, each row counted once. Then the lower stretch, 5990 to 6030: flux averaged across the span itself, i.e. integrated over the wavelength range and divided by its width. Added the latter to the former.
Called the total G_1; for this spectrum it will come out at 55.4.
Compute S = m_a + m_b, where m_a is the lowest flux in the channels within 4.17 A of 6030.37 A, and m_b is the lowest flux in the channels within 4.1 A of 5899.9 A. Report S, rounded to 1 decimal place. 50.1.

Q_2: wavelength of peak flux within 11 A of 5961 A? 5964.78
